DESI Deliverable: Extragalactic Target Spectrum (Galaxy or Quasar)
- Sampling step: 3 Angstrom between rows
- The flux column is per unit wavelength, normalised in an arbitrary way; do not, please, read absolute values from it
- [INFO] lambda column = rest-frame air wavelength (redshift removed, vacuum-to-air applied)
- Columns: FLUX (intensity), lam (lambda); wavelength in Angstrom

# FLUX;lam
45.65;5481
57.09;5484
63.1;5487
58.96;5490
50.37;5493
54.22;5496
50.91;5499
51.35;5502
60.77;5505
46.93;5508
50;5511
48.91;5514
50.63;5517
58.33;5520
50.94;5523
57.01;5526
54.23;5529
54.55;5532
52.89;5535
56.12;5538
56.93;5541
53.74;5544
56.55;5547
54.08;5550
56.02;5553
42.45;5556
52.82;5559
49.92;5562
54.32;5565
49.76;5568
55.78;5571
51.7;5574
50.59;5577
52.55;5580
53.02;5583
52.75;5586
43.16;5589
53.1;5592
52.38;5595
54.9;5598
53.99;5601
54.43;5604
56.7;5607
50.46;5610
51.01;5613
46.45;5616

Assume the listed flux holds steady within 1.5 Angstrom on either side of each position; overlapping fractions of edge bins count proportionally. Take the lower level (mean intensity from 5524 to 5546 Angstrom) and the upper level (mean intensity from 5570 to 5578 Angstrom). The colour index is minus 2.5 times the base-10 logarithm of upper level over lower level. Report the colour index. 0.05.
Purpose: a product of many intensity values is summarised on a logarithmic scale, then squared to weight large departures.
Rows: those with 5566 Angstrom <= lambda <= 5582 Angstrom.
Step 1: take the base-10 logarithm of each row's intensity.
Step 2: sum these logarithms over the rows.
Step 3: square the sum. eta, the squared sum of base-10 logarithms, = 73.6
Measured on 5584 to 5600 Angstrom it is 73.0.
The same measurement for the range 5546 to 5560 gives 73.7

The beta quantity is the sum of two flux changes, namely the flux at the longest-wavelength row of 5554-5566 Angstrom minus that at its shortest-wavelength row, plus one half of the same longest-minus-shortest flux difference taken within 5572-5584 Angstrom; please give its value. 13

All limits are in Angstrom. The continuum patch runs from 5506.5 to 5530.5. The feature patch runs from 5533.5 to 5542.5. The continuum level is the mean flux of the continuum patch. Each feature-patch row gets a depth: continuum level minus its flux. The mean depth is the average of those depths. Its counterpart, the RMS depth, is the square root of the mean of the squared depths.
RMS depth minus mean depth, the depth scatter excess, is 6.8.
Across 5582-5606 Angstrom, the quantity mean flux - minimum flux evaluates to 9.1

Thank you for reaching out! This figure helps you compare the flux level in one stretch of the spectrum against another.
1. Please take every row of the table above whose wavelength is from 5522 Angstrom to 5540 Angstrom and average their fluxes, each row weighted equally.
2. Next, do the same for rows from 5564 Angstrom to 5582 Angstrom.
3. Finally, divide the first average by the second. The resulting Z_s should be 1.04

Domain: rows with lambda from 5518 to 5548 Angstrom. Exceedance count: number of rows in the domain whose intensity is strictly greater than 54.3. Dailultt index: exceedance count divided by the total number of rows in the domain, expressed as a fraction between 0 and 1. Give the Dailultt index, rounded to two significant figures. 0.60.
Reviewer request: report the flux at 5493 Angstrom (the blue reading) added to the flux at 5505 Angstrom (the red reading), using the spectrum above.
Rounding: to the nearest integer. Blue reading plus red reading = 111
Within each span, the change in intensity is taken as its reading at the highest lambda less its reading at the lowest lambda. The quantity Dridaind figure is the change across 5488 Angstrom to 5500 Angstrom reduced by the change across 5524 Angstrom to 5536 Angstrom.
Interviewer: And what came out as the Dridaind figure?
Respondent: -3.9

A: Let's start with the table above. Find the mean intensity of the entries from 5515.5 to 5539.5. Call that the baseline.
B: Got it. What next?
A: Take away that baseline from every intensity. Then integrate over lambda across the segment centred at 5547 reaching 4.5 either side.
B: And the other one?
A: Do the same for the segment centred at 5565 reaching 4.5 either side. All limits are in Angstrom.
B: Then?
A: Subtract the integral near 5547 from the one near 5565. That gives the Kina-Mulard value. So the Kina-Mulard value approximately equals -31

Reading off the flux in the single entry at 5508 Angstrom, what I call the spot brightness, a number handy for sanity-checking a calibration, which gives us 46.93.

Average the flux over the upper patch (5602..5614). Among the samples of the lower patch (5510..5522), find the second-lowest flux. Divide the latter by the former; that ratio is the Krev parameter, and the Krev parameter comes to 0.94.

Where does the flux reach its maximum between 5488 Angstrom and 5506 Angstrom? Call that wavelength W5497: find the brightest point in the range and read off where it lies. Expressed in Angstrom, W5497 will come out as 5505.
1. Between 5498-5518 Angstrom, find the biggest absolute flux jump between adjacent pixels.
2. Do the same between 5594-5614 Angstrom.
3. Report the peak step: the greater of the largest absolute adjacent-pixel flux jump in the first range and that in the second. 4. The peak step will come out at 14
